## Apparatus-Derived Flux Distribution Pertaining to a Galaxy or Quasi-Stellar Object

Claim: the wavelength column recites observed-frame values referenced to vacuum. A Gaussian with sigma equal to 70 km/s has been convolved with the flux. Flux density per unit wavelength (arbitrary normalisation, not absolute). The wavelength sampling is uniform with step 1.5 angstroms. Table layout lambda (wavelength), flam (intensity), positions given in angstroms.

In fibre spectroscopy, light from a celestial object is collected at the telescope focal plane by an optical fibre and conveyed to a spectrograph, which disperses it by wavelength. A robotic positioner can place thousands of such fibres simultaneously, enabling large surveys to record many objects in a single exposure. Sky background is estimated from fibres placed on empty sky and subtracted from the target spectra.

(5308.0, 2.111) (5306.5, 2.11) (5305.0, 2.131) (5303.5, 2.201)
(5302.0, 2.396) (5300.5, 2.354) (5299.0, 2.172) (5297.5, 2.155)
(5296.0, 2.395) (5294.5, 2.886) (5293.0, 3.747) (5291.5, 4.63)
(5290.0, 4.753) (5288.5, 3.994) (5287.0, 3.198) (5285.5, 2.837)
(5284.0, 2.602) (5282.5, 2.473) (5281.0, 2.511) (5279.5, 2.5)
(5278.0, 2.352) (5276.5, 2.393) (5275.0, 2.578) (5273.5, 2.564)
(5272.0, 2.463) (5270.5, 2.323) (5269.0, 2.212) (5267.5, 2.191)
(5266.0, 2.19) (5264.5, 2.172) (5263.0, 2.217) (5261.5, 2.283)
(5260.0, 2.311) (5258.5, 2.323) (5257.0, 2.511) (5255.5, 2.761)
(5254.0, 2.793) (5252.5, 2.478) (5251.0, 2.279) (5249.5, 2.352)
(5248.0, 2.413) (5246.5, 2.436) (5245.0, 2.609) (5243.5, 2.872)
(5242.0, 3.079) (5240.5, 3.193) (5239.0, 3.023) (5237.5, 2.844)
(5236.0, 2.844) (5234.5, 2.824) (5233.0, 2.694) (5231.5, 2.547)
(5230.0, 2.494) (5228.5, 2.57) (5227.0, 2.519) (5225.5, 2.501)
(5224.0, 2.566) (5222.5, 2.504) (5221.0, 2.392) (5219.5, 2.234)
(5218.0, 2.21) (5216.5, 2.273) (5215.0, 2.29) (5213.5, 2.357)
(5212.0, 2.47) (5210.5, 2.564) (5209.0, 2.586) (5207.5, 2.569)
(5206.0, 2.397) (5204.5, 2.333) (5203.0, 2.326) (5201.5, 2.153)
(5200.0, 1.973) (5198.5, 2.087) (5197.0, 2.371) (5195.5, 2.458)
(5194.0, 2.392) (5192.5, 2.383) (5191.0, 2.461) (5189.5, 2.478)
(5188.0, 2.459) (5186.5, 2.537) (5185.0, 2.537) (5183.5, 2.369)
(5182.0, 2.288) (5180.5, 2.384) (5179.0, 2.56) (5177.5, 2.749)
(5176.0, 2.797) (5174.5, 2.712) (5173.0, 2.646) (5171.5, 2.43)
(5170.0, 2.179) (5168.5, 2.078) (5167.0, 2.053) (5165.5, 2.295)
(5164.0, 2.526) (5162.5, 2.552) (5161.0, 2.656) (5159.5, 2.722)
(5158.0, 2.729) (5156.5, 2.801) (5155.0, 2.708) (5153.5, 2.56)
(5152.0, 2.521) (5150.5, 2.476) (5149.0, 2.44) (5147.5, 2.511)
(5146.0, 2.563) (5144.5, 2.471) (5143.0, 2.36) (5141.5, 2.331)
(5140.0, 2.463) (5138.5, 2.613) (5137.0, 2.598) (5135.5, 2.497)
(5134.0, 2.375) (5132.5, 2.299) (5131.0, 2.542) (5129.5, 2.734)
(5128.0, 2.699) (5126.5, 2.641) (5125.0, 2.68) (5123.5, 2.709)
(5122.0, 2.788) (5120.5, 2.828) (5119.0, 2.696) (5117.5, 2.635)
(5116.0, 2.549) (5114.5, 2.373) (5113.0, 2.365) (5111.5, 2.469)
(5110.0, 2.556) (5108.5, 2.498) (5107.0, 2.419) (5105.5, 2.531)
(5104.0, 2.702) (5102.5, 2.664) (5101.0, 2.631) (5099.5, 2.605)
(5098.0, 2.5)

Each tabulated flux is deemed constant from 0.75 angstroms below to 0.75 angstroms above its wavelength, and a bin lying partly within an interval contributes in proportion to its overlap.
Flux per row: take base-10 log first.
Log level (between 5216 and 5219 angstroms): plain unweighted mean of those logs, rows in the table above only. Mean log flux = 0.35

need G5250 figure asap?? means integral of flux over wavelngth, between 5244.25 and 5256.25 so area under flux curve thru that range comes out 30.2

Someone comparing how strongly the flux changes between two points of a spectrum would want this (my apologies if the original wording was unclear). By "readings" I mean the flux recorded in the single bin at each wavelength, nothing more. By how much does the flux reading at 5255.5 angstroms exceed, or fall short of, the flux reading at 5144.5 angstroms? 0.29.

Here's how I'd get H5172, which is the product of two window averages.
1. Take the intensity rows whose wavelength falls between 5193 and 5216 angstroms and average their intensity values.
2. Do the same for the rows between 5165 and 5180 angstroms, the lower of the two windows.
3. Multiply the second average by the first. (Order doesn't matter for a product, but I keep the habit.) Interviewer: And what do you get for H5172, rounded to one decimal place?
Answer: 5.8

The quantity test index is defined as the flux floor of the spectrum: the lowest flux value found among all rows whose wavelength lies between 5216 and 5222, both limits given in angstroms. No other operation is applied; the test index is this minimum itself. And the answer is 2.21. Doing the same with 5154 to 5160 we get 2.708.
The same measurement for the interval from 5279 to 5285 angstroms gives 2.473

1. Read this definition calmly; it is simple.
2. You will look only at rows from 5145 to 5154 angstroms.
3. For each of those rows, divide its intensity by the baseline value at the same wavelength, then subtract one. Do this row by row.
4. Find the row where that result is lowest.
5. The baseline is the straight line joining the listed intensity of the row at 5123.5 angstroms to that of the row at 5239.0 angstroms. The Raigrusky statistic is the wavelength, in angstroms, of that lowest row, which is 5149.0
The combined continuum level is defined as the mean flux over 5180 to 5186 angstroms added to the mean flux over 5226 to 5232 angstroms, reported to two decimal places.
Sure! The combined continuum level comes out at 4.93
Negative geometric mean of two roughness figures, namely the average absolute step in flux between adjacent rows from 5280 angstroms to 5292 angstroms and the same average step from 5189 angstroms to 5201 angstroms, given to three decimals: -0.181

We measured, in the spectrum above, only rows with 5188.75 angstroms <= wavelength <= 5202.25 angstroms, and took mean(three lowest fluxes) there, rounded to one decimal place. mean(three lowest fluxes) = 2.1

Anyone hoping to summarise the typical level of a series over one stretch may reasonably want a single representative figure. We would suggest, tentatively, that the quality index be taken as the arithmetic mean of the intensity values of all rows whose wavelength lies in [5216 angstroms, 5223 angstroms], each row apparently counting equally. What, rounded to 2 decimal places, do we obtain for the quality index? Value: 2.32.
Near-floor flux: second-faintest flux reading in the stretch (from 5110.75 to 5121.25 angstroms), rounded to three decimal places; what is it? 2.373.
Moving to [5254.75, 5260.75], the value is 2.323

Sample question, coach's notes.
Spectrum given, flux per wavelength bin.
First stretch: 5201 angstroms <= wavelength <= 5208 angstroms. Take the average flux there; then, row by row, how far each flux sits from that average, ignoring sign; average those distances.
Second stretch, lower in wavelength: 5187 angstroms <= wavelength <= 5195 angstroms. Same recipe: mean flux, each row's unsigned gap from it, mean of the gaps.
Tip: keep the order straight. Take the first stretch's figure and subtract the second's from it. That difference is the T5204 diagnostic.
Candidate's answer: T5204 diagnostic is 0.064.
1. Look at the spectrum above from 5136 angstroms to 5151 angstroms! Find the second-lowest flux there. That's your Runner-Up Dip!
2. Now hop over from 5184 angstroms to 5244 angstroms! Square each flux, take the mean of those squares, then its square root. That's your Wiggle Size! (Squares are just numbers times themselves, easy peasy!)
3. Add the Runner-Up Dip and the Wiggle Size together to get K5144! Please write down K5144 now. 4.88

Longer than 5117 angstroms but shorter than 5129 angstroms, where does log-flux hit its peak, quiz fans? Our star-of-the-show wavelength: 5120.5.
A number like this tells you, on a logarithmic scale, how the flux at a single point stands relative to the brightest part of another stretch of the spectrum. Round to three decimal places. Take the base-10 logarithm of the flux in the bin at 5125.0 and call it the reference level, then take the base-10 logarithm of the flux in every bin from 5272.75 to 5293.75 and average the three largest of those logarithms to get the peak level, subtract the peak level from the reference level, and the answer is -0.220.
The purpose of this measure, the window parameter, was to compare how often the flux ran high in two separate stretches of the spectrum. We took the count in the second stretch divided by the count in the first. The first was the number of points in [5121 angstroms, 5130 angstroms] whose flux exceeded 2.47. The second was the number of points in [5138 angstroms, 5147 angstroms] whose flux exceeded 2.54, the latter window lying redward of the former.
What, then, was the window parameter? 0.3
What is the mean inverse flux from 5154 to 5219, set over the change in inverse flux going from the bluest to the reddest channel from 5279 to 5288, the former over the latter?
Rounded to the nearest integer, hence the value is -5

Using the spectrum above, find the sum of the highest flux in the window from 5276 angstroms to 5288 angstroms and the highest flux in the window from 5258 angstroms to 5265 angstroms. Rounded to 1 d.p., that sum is 5.5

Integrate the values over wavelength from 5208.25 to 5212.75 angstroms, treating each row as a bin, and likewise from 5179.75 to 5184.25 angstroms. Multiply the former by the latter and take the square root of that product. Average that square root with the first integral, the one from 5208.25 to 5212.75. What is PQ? 11.21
